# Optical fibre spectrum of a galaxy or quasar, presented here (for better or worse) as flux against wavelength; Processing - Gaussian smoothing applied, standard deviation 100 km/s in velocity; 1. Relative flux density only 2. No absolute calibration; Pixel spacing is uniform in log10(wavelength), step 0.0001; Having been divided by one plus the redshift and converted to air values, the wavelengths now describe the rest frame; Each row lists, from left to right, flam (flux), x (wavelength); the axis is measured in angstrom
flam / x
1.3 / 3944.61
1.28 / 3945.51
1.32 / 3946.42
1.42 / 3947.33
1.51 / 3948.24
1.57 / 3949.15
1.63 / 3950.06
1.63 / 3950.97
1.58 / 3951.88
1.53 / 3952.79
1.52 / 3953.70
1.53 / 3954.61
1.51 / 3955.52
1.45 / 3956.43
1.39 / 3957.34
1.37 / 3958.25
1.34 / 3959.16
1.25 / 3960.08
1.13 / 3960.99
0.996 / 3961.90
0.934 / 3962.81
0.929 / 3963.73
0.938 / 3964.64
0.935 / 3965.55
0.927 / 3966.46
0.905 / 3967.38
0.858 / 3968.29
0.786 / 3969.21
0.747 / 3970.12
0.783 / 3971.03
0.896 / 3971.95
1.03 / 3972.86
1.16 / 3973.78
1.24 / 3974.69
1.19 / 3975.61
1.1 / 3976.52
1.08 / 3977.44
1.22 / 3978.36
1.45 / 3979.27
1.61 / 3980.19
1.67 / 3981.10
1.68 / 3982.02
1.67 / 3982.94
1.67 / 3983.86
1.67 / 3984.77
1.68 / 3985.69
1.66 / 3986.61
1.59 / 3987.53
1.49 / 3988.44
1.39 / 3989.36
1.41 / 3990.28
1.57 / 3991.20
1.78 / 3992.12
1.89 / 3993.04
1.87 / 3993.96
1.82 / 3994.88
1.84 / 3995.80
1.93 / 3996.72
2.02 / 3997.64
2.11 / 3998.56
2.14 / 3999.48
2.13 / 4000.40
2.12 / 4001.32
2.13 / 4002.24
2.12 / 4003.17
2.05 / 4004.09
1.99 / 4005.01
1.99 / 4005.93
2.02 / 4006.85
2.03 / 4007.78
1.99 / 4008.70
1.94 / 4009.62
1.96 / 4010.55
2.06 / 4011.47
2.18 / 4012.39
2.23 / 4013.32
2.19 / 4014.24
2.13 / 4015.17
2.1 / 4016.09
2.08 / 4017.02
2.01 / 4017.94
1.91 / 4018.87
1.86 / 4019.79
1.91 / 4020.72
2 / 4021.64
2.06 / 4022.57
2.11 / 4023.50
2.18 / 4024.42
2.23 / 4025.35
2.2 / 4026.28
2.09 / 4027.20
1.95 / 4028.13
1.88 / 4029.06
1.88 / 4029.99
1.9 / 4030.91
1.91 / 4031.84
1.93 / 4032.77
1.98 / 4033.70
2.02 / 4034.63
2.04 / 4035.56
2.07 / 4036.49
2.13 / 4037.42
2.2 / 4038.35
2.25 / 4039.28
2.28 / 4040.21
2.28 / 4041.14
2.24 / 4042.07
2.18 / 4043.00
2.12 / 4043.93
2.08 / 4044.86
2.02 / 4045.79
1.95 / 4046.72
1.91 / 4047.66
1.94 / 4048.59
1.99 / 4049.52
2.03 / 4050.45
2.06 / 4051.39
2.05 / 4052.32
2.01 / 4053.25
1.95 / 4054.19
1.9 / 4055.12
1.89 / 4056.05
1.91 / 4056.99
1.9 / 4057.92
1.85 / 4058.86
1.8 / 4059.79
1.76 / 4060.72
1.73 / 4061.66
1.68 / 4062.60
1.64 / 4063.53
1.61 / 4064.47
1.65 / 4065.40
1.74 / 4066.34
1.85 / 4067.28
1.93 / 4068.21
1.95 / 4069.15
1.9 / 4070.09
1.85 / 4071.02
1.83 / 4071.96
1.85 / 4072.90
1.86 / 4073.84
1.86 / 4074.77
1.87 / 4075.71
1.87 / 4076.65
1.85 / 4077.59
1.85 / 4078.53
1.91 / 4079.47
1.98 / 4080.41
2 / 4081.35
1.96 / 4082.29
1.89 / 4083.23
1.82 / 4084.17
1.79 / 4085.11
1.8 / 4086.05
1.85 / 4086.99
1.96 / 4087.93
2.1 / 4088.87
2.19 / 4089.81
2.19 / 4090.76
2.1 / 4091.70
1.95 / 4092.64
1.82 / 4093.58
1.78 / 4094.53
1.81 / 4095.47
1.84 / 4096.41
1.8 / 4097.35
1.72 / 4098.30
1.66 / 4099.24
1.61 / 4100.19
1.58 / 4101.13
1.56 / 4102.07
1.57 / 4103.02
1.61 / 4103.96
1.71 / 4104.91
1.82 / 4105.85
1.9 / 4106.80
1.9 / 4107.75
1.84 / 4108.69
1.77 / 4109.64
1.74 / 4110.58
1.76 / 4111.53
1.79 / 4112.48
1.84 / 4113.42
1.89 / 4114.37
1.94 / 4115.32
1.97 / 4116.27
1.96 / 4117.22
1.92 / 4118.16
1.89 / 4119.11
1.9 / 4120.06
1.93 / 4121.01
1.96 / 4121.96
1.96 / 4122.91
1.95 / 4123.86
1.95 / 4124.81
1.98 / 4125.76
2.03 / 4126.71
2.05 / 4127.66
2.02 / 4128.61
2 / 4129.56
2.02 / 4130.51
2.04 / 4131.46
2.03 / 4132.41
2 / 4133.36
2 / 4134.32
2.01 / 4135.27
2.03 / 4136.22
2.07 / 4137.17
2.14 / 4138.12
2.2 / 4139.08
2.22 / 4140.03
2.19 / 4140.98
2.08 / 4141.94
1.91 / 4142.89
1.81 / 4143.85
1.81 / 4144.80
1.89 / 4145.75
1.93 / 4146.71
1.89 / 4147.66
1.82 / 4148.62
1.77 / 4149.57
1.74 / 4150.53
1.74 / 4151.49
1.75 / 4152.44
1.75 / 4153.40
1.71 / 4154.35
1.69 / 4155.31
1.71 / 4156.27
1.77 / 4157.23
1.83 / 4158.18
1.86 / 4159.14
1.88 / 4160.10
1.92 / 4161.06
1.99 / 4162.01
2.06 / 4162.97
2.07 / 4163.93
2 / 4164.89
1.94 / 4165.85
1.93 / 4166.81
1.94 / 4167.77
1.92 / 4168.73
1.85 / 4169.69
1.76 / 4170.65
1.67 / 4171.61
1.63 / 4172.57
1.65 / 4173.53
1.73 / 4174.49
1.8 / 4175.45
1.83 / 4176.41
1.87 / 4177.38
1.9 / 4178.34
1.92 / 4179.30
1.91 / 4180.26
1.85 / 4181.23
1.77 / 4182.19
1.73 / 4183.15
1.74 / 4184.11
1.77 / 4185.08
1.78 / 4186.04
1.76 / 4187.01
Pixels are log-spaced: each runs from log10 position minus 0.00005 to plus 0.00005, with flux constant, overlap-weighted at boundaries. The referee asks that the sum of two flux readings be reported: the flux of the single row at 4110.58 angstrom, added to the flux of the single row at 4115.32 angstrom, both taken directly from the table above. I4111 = 3.7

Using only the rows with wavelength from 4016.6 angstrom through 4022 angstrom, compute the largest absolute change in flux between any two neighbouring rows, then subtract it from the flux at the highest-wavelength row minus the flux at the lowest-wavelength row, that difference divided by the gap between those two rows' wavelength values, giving -0.12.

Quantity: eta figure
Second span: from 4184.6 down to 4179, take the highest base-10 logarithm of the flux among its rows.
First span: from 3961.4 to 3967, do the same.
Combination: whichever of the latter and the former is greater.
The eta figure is 0.28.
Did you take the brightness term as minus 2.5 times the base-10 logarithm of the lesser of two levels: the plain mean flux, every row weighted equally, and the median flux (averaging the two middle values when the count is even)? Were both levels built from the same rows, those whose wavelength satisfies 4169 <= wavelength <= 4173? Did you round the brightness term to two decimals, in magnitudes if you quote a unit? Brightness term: -0.59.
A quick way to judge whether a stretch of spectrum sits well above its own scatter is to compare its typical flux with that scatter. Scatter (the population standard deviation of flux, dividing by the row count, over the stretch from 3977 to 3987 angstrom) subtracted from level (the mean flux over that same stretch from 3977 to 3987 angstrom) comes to 1.35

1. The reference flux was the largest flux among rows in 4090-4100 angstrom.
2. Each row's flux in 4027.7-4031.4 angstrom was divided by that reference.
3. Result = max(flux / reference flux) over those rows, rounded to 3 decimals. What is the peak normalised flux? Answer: 0.890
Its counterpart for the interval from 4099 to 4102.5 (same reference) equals 0.758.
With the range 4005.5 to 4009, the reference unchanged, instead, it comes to 0.927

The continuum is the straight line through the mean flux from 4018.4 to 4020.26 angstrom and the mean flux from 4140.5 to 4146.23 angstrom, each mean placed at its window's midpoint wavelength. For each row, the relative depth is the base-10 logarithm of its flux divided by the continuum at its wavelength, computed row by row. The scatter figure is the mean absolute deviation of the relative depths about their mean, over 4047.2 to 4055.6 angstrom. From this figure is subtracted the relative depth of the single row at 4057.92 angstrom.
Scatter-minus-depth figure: 0.012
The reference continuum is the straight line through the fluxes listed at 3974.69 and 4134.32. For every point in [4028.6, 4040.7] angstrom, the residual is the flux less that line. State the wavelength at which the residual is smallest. 4029.99 angstrom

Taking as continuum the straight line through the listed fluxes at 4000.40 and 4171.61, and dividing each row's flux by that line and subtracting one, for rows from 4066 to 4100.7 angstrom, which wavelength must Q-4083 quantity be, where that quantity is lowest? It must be 4100.19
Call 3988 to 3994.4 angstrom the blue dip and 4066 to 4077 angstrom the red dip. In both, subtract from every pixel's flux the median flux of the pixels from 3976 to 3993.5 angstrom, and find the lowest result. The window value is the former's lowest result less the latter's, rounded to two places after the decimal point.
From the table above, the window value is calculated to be -0.35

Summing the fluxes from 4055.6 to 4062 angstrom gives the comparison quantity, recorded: 12.8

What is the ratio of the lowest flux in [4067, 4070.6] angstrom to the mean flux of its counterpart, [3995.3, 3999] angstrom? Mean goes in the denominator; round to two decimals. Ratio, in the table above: 0.94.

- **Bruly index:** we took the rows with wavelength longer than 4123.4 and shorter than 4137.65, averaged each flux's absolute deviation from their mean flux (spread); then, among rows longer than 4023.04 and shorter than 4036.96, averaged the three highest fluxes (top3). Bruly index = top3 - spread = 2.18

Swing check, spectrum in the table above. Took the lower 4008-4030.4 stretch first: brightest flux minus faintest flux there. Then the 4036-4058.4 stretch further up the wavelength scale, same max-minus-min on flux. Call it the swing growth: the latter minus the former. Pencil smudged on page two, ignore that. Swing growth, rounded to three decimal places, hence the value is 0.020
